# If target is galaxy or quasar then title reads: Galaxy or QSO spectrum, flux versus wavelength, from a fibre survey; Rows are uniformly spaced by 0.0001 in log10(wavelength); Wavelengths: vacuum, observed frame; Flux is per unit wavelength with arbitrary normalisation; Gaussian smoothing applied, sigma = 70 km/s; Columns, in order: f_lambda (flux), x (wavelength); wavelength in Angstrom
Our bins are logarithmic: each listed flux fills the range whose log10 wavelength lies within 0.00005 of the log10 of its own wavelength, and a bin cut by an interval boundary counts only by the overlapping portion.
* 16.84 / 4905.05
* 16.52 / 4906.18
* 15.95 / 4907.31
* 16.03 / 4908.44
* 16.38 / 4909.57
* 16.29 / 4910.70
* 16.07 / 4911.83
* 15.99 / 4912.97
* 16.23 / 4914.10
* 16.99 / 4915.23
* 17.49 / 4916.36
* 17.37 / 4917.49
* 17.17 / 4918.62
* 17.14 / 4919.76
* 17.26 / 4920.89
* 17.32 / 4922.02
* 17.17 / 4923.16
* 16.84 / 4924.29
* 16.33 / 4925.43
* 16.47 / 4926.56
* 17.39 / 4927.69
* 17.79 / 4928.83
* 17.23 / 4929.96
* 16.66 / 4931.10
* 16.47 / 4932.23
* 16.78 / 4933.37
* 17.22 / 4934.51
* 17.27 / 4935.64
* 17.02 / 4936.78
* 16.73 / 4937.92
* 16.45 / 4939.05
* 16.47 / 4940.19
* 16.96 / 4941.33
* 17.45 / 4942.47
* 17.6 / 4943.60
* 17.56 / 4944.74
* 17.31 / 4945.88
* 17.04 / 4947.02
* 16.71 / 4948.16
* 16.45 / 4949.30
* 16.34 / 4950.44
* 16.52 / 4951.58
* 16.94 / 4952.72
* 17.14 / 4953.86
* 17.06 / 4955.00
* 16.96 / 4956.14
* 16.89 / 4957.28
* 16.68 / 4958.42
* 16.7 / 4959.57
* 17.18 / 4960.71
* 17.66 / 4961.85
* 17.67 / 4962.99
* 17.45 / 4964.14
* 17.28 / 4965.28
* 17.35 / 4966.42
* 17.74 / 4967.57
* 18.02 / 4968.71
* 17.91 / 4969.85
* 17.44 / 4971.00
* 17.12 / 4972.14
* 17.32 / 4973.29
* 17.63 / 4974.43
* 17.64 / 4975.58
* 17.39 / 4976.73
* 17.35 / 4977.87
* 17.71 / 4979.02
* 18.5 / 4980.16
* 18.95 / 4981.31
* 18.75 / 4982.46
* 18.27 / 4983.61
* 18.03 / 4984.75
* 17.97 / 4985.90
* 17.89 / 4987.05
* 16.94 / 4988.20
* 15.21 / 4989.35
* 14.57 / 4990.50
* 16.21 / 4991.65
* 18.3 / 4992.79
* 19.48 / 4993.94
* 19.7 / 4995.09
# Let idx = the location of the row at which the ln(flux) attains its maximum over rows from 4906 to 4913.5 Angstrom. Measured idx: 4906.18 Angstrom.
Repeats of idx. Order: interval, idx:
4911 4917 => 4916.36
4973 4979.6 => 4979.02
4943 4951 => 4943.60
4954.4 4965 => 4962.99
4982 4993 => 4982.46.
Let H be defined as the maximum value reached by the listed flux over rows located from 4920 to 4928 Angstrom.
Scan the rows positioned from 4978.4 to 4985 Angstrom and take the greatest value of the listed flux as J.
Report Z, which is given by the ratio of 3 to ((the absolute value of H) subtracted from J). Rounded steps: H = 17.39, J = 18.95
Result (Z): 1.9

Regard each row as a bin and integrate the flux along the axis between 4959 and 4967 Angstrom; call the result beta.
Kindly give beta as 139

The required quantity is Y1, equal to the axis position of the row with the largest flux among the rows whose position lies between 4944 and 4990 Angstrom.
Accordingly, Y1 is 4981.31 Angstrom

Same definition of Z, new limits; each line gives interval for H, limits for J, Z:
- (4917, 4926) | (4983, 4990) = 3.3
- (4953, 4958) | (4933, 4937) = 23.1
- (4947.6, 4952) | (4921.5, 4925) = 4.9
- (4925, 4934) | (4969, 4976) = 25.0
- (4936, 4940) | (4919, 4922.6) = 10.0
